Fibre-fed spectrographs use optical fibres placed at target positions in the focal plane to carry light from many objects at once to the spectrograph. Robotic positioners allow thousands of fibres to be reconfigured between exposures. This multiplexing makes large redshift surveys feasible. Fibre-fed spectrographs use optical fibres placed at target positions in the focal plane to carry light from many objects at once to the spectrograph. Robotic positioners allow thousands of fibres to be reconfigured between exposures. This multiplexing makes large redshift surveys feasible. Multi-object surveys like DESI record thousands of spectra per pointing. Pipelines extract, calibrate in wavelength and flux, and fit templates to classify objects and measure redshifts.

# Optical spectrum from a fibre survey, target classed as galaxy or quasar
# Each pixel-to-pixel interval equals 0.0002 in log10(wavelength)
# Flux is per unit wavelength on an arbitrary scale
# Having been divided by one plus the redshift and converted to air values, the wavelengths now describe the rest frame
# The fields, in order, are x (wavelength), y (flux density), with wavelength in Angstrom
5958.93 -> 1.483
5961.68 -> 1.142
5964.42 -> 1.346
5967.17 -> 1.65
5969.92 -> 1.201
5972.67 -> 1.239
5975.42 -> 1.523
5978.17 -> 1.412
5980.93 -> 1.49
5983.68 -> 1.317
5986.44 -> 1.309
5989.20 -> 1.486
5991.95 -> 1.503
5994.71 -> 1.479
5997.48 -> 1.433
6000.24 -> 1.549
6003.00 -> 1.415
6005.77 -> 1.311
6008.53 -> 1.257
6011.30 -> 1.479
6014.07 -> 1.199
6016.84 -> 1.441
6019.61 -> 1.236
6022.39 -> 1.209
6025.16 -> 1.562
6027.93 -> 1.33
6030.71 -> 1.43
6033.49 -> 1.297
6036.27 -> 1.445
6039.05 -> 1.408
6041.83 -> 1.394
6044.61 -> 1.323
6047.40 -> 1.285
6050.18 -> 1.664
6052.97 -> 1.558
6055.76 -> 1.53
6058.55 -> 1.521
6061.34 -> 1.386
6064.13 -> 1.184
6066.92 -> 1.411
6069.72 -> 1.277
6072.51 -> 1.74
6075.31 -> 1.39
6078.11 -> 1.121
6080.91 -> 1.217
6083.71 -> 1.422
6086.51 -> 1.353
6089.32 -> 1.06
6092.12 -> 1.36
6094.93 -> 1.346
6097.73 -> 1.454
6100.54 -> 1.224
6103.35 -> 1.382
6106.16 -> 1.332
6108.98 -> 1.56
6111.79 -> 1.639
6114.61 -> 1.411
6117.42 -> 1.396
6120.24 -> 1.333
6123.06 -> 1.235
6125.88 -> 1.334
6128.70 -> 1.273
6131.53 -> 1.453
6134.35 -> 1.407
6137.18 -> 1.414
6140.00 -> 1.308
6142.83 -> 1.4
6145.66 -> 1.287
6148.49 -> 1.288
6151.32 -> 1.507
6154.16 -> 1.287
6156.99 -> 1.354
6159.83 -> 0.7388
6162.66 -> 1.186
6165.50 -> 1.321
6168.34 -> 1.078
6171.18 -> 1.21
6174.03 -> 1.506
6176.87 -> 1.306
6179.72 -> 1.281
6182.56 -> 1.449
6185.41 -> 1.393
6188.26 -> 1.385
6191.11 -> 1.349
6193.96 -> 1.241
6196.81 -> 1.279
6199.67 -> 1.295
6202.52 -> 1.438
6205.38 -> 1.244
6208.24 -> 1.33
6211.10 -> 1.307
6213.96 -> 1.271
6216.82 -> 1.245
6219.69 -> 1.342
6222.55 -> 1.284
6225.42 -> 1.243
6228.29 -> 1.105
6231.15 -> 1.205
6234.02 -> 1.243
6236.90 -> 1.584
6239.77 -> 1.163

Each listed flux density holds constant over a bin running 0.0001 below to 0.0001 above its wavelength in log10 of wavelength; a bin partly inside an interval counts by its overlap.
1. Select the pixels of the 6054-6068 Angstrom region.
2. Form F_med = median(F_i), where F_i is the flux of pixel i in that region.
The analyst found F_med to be 1.41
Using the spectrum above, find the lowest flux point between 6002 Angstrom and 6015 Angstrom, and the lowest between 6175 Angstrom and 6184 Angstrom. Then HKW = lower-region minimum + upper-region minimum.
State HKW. 2.48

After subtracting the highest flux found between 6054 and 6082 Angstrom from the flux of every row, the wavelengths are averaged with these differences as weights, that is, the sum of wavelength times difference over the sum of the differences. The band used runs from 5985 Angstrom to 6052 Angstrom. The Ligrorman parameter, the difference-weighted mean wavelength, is 6018.6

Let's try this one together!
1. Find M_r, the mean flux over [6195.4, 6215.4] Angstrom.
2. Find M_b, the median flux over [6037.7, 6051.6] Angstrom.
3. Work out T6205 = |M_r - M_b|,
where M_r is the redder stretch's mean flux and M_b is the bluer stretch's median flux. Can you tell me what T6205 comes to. 0.085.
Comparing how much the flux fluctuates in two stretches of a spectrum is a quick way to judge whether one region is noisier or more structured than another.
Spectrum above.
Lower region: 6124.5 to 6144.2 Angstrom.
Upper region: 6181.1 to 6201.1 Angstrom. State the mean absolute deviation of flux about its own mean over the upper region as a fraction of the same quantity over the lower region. 1.1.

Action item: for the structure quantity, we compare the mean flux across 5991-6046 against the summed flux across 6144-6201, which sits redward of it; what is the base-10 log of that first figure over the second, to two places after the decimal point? -1.27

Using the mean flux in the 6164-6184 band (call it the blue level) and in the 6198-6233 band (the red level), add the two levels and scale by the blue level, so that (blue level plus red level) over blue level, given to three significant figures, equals 1.98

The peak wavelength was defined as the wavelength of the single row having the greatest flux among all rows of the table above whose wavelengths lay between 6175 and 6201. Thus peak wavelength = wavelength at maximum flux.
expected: 6182.56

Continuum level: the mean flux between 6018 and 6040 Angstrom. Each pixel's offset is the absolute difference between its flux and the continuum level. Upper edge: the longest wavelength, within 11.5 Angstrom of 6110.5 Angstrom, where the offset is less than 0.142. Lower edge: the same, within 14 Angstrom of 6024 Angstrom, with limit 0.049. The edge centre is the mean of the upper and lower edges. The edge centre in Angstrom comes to 6074.1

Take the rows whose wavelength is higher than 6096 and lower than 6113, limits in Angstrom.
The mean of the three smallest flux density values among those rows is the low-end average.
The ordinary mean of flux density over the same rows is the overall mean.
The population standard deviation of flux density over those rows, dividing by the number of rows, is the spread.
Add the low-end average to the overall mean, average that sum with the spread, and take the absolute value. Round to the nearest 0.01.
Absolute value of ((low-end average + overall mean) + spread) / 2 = 1.44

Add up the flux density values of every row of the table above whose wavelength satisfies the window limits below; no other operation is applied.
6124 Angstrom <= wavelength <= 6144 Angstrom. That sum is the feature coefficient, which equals 10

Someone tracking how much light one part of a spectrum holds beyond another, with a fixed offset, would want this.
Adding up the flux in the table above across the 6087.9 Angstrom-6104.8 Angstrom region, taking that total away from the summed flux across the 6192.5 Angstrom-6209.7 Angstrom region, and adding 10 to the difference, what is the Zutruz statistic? 10.0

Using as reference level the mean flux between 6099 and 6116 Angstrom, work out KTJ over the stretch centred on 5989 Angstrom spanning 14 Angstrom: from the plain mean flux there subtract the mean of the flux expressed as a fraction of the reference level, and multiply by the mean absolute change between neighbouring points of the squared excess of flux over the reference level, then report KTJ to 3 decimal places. 0.002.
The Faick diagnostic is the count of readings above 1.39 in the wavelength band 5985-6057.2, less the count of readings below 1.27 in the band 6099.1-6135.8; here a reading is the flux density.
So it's 14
